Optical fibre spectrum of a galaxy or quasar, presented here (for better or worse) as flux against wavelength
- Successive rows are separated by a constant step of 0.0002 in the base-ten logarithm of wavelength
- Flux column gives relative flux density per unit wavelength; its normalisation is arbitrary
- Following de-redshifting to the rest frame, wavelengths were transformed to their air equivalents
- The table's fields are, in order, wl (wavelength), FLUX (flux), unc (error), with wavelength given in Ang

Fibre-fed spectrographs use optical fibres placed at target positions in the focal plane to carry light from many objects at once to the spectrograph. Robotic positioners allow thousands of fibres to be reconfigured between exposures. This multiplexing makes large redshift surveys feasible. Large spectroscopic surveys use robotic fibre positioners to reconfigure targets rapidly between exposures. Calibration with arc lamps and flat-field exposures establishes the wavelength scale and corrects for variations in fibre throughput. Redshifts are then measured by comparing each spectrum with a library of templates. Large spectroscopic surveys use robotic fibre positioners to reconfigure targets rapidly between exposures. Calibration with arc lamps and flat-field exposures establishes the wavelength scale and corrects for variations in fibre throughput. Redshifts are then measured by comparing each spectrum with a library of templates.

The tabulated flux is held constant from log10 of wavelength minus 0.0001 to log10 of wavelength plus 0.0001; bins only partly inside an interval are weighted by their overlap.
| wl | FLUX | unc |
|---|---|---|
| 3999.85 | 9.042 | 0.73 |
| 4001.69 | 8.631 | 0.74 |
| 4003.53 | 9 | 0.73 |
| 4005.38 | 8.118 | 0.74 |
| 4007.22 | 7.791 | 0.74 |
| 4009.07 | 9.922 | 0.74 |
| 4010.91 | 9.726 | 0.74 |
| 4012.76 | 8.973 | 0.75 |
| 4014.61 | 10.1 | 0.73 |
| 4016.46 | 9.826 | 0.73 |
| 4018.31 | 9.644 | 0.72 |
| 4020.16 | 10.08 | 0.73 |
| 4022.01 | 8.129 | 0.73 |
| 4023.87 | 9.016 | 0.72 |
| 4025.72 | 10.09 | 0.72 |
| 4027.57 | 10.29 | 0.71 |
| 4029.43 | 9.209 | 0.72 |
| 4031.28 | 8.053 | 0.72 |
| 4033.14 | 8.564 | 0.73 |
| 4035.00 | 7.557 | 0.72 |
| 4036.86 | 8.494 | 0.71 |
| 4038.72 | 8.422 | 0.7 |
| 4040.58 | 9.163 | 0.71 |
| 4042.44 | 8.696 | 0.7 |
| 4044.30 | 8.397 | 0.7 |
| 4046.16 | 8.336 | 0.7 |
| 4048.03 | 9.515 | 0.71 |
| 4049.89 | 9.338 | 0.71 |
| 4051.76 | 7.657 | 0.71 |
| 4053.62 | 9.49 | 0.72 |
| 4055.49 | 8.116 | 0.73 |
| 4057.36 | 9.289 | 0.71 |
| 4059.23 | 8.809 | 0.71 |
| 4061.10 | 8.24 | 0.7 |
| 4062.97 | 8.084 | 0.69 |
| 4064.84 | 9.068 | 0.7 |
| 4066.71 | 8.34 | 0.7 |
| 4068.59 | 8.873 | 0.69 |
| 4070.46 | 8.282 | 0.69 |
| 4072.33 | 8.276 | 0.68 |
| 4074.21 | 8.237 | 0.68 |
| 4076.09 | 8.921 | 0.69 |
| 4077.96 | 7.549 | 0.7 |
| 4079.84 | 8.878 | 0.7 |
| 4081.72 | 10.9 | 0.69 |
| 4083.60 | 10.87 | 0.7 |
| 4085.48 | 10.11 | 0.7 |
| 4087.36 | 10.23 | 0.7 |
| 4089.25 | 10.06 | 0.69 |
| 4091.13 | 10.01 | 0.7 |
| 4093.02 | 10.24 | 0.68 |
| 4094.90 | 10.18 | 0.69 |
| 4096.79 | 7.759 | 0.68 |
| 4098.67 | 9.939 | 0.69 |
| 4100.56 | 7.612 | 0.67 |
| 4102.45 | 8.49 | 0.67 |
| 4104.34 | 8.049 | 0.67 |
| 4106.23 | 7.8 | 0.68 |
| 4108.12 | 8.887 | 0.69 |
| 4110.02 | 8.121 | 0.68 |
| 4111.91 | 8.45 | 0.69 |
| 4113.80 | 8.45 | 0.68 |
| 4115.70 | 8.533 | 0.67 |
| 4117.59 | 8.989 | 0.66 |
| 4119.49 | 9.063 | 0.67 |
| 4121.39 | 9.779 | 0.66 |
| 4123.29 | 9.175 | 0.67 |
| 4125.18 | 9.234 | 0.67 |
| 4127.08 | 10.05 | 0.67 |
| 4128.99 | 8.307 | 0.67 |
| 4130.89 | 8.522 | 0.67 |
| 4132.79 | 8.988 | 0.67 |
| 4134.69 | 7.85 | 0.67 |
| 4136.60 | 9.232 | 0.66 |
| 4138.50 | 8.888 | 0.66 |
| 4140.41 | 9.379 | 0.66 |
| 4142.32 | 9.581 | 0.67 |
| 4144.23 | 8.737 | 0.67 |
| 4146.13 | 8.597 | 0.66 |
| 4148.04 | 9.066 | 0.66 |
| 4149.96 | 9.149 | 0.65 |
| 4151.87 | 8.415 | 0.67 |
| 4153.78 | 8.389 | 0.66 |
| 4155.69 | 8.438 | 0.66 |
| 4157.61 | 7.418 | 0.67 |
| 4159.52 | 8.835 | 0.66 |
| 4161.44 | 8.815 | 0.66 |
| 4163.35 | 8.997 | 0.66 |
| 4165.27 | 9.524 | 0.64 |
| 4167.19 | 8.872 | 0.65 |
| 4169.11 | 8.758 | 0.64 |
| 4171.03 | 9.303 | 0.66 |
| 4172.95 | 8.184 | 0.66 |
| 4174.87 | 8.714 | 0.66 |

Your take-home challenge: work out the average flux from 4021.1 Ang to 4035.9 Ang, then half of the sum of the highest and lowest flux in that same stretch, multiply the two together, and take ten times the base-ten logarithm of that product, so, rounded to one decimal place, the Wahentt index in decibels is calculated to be 19.0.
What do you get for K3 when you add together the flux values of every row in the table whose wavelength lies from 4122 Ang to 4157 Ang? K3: 160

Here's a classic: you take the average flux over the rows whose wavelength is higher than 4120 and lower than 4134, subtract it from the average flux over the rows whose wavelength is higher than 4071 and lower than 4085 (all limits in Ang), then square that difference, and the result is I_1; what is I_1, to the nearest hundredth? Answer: 0.00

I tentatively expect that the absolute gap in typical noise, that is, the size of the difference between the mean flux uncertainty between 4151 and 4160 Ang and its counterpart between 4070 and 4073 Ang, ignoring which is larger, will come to 0.021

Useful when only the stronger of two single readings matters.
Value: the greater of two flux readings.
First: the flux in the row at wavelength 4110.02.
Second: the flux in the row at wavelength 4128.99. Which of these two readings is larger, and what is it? 8.3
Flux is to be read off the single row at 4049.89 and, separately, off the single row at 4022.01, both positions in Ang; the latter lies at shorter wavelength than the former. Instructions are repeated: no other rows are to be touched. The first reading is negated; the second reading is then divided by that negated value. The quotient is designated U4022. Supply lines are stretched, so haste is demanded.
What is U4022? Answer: -0.87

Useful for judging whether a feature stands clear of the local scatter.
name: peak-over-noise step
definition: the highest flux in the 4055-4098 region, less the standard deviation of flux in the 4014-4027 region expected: 10.2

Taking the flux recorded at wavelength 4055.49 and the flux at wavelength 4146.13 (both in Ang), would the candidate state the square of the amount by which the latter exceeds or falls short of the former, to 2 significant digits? 0.23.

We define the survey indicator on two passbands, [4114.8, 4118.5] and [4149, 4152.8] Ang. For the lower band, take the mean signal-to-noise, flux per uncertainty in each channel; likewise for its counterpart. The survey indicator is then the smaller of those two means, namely 13.2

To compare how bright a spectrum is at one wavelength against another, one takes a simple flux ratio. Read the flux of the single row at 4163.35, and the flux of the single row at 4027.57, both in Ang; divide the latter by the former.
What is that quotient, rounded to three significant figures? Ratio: 1.14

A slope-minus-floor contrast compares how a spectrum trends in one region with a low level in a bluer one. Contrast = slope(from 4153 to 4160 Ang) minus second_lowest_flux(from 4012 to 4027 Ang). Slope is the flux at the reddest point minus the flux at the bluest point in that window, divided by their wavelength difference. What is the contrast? -8.90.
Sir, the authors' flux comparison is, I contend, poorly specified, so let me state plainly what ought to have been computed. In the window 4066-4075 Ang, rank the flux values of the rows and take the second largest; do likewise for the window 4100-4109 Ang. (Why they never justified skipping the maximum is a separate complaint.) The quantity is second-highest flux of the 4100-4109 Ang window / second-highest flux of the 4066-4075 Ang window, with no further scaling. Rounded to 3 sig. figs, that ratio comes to 1.02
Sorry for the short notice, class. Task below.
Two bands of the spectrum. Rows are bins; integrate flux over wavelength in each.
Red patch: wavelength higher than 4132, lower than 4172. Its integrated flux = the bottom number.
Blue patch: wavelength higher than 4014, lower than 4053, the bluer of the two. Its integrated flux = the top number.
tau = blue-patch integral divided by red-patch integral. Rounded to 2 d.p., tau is 0.99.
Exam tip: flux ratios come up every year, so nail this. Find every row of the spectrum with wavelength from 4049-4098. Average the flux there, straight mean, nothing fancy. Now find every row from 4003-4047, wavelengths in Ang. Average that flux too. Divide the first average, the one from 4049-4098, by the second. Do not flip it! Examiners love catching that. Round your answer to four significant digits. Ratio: 1.010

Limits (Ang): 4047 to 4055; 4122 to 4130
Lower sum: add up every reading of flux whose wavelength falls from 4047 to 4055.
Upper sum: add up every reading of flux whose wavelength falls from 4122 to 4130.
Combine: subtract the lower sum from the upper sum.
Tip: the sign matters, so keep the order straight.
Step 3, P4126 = 1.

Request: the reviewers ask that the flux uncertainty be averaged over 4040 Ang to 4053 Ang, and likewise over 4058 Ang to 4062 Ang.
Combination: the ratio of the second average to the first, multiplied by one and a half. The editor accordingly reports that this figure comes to 1.498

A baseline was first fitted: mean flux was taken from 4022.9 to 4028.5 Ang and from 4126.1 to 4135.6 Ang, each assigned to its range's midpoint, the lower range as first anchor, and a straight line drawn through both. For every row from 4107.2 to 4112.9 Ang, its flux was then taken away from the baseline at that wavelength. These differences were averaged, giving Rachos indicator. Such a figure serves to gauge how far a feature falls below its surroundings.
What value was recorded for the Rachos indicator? 0.47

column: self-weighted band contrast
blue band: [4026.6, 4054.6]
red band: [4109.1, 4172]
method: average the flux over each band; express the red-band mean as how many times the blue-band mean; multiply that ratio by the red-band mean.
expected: 8.9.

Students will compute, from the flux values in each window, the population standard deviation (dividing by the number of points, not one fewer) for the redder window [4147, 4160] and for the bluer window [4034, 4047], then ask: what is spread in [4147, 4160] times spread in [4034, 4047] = 0.2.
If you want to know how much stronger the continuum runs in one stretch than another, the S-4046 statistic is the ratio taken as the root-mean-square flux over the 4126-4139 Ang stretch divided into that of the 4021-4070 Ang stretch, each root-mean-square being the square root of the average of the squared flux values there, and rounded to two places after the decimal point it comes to 0.99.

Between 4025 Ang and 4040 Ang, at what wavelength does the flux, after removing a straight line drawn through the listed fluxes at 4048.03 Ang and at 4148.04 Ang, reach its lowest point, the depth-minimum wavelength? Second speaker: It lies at 4035.00 Ang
